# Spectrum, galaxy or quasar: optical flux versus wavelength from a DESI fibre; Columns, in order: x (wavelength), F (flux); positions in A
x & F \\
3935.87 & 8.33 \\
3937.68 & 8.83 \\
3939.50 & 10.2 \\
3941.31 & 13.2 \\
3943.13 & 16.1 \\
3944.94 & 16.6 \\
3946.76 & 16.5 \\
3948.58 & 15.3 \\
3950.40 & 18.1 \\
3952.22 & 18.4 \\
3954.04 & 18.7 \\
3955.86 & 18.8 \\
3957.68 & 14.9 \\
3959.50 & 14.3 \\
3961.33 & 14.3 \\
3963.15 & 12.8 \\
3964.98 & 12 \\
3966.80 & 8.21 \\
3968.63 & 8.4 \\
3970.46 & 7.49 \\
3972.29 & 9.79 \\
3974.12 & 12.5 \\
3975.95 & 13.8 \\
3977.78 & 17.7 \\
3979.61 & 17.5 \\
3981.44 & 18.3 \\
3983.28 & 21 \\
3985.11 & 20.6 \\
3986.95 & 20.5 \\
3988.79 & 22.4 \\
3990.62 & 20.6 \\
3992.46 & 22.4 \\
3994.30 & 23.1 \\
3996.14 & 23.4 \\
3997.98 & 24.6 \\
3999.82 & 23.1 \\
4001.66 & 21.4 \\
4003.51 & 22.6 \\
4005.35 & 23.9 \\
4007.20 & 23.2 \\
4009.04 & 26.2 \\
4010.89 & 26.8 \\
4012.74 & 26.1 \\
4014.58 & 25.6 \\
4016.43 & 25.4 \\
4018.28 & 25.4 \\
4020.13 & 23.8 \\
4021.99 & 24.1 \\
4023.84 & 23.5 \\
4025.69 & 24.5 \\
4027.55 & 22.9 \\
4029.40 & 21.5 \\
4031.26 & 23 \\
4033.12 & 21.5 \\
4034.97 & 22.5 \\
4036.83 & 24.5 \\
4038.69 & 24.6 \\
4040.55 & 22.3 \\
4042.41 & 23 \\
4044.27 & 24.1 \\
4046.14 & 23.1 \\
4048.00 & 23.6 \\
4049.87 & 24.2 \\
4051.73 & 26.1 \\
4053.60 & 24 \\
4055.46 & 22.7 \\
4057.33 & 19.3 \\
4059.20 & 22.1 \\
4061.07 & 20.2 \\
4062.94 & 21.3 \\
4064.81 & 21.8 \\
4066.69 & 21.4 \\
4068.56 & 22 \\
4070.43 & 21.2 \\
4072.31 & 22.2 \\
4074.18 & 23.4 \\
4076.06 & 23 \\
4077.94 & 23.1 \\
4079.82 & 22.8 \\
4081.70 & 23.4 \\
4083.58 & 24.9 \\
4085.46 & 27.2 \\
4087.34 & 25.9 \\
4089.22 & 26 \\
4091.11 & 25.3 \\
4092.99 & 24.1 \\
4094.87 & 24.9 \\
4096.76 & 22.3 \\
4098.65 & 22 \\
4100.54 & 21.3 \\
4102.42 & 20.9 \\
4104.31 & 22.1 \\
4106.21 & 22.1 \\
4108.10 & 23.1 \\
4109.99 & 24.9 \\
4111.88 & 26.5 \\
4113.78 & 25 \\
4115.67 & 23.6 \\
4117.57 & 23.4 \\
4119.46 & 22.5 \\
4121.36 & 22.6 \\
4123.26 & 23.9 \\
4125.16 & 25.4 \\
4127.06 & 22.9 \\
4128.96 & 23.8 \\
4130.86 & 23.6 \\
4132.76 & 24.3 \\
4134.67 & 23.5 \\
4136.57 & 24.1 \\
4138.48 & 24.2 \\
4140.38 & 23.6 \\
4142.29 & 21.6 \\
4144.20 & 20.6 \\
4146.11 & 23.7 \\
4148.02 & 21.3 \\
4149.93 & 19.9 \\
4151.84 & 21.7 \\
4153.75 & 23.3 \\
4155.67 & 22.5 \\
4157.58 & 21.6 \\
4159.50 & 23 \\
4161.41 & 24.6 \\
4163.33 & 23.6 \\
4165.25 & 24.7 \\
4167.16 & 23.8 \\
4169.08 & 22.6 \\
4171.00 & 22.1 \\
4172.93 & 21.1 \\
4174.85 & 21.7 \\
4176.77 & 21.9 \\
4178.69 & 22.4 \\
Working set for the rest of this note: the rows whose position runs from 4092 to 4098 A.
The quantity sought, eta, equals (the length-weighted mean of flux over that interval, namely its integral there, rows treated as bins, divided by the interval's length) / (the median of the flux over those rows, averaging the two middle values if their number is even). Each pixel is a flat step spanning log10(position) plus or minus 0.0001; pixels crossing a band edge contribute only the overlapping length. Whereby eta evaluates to 0.98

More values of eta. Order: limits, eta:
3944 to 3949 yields 0.98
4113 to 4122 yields 1.00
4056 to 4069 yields 0.99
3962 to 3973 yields 1.09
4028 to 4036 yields 1.01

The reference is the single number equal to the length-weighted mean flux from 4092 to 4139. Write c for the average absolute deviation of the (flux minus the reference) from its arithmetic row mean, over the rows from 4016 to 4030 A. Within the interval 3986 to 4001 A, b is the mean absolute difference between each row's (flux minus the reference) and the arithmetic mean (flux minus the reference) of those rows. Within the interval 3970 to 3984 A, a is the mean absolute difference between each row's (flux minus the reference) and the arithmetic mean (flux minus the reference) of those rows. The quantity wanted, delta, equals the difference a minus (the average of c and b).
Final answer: 2.9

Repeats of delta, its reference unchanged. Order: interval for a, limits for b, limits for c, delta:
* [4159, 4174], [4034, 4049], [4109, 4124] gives 0.1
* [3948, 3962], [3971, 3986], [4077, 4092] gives -0.4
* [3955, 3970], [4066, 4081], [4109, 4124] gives 1.7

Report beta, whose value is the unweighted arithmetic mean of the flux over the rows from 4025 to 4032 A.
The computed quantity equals 23.0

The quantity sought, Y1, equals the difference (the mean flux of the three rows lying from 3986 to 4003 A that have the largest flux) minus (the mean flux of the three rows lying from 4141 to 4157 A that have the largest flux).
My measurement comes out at 0.5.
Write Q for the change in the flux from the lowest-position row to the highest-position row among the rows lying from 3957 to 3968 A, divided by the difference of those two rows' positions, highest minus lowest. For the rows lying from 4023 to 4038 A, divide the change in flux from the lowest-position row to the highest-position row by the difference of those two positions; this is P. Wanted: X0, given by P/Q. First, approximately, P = 0.08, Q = -0.73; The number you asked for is -0.1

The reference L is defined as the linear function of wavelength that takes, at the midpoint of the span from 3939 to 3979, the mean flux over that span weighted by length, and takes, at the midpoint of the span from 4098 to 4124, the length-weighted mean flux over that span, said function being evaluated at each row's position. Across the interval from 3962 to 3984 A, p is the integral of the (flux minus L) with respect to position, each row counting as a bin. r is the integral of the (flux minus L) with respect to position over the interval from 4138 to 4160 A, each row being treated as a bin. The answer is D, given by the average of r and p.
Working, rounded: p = -37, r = -71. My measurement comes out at -54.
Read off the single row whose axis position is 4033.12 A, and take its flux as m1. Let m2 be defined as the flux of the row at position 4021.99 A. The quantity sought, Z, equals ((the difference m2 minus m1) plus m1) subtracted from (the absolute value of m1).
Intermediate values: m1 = 21.5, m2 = 24.1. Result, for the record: -2.6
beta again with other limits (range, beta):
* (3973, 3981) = 15.4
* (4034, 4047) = 23.4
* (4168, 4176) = 21.9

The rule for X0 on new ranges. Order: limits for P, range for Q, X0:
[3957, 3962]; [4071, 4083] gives -1.3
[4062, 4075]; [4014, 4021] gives -0.6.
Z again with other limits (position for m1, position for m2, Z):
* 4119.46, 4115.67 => -1.1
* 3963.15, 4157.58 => -8.8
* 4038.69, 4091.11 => -0.7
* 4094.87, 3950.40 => 6.8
